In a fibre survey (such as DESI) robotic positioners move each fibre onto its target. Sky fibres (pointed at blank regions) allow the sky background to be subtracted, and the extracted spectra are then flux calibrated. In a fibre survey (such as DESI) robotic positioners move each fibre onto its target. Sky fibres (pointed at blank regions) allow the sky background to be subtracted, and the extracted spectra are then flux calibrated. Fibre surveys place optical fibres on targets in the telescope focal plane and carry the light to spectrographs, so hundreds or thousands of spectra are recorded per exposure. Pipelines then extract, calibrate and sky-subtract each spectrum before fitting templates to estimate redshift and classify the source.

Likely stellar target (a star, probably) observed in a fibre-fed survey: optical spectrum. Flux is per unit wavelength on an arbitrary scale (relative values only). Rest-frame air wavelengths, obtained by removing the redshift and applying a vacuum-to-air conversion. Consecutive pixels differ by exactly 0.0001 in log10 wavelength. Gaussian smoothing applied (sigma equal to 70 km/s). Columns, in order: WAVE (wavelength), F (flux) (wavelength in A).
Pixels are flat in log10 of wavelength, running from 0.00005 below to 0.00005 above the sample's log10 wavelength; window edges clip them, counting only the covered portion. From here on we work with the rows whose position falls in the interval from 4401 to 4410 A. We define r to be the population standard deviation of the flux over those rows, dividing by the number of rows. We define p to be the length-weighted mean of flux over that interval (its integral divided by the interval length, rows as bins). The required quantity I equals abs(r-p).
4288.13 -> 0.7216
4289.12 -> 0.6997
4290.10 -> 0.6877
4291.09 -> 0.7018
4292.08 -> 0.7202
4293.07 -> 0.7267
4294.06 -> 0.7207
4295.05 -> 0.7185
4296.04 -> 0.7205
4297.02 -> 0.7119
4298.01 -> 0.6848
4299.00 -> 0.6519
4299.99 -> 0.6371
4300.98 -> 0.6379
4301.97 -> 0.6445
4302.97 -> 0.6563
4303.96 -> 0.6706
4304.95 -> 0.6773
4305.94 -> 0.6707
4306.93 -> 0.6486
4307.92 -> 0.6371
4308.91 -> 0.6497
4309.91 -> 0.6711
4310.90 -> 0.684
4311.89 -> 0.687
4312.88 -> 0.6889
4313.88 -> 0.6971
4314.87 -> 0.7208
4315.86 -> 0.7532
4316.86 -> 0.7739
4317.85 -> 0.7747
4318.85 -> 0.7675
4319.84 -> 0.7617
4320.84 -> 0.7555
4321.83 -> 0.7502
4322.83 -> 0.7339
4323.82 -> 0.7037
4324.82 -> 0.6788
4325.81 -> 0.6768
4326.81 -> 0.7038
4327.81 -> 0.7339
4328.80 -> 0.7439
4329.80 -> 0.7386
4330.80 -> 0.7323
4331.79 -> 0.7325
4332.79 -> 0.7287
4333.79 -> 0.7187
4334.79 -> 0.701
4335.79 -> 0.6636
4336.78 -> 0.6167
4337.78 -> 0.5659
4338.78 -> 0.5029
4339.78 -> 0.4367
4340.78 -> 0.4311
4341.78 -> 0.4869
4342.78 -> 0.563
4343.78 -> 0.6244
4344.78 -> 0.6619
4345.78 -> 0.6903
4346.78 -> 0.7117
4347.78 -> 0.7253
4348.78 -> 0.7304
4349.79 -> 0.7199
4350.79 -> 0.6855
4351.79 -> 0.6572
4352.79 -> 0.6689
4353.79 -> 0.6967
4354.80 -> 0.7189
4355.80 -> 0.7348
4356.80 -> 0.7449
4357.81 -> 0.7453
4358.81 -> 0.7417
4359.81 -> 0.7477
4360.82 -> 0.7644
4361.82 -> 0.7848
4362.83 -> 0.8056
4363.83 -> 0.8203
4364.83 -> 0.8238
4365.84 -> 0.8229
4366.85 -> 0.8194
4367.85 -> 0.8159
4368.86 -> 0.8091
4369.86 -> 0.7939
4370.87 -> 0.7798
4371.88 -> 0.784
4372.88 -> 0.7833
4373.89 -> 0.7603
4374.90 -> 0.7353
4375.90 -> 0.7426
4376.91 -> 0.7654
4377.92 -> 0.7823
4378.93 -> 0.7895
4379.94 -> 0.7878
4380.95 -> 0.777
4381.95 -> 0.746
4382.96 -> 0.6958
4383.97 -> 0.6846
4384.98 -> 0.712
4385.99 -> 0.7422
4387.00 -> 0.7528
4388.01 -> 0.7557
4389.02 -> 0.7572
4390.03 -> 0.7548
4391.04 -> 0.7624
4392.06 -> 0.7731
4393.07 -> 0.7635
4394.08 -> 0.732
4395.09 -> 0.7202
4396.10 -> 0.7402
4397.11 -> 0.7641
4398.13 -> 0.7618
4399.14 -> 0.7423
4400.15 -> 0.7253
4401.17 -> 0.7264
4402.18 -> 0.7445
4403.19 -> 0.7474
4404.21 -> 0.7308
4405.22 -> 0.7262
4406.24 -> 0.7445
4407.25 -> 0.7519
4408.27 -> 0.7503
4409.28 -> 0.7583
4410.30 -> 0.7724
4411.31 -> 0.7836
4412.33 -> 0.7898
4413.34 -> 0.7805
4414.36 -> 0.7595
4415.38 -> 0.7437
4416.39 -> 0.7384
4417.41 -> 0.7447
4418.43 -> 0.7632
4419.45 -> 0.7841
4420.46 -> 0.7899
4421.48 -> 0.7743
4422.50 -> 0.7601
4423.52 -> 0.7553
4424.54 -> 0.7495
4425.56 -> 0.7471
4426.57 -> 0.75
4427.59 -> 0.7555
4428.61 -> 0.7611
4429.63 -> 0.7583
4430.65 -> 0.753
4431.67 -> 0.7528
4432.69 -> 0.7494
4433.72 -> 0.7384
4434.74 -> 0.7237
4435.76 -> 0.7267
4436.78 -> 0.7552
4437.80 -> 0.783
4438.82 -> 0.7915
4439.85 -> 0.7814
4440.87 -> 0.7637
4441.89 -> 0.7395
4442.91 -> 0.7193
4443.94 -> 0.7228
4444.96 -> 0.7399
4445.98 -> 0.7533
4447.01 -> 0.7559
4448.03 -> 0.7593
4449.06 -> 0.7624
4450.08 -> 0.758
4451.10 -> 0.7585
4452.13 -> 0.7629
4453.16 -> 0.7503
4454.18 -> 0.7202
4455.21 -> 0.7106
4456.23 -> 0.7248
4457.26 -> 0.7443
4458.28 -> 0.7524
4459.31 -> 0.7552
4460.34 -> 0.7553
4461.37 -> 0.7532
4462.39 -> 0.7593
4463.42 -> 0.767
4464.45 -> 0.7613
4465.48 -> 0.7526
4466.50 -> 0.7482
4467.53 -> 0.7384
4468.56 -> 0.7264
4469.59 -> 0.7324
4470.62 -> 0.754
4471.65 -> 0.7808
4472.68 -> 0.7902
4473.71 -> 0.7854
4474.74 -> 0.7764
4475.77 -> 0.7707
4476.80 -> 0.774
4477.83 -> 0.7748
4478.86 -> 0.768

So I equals 0.733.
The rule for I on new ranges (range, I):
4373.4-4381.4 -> 0.748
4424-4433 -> 0.749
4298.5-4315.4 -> 0.643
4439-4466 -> 0.733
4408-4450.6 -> 0.739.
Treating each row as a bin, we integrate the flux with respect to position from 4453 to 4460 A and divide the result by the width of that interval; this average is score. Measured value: 0.737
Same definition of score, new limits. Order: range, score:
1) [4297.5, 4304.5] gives 0.654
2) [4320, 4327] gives 0.717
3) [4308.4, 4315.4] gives 0.686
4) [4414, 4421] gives 0.761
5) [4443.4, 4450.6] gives 0.750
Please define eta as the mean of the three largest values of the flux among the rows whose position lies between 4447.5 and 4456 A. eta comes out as 0.762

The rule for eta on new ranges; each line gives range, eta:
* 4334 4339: 0.660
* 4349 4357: 0.733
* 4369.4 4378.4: 0.787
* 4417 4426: 0.783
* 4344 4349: 0.722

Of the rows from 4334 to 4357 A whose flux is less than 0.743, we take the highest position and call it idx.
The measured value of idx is 4355.80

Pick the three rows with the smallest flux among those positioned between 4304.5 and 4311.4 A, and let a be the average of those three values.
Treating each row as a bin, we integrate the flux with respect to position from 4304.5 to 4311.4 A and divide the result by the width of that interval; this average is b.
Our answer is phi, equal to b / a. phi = 1.03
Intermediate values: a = 0.65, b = 0.66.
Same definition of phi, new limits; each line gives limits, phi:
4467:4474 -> 1.03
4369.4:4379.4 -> 1.03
